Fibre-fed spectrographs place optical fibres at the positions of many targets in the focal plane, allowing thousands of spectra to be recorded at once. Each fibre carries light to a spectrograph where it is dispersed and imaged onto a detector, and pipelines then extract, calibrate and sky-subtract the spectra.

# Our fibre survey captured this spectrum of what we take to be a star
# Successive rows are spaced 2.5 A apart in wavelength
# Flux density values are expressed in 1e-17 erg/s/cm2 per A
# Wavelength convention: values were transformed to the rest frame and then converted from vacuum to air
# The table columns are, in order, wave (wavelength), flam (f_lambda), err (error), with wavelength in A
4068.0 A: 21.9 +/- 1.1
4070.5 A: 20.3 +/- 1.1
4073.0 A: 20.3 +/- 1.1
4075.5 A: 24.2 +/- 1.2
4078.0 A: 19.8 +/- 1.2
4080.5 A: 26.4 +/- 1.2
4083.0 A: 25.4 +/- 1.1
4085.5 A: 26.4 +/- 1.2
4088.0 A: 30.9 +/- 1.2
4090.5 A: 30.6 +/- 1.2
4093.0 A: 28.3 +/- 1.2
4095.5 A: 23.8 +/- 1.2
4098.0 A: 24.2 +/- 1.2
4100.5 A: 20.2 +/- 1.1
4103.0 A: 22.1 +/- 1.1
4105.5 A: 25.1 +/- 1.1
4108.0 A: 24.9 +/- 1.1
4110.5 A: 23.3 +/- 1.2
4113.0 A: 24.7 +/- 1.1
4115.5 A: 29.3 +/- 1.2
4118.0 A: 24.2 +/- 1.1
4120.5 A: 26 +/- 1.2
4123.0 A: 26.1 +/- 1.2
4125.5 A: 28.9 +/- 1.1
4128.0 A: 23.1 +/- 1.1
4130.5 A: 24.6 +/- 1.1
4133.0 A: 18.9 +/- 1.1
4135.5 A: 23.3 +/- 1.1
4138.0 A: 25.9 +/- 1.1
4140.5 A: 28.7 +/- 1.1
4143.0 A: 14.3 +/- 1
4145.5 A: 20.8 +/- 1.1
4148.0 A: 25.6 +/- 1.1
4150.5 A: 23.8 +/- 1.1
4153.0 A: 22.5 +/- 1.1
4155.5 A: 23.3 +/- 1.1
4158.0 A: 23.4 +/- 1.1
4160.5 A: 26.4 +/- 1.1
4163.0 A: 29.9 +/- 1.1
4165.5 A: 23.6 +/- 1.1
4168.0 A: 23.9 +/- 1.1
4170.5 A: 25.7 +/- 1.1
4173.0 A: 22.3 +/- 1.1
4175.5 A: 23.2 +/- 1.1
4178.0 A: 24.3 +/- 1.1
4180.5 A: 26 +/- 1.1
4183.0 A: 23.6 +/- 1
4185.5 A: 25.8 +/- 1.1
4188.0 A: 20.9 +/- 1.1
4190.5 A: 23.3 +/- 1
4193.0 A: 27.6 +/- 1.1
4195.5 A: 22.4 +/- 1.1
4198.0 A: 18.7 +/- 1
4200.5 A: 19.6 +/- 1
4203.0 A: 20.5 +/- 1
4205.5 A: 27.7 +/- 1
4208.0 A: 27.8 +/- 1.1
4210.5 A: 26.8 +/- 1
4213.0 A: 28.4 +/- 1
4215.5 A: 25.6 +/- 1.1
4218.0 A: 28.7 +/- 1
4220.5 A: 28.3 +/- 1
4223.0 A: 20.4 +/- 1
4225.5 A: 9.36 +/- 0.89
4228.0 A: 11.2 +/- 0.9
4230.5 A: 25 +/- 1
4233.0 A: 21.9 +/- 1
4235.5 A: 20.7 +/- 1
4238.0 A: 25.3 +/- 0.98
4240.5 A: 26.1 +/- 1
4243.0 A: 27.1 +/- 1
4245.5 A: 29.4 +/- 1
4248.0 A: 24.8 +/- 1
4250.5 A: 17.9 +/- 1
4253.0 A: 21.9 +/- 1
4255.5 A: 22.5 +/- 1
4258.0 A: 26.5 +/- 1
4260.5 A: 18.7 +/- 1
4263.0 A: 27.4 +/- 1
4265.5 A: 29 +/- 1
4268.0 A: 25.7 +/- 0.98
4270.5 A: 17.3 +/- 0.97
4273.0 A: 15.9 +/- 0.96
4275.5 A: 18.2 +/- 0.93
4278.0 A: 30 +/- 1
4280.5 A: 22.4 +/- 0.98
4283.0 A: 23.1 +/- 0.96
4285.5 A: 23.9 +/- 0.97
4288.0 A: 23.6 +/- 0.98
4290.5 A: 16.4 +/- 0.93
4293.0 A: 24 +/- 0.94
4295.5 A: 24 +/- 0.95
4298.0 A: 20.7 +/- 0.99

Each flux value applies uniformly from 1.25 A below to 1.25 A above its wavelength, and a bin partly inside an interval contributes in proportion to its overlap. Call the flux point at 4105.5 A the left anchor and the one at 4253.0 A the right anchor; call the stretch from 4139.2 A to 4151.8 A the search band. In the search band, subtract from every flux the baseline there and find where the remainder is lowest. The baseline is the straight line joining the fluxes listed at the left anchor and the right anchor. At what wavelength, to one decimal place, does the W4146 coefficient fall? 4143.0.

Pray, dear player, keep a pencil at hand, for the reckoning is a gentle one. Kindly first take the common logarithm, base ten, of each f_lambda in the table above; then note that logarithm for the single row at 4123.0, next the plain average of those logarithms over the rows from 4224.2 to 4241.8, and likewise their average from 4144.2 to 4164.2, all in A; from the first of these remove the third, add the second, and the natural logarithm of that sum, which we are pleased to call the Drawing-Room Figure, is 0.26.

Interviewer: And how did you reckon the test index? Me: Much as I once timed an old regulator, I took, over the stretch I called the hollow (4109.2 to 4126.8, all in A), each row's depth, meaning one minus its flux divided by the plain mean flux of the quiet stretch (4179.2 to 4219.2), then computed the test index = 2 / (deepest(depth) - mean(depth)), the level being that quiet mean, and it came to 18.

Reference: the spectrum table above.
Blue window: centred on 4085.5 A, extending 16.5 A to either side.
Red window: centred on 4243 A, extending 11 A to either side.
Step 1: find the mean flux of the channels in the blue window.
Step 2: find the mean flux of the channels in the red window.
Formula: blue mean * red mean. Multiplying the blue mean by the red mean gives 590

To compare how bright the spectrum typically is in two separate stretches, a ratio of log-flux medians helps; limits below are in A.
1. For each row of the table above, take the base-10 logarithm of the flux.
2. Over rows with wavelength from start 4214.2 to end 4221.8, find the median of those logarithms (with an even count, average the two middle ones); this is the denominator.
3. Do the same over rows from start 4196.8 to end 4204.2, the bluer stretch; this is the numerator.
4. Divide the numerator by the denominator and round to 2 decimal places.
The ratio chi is 0.89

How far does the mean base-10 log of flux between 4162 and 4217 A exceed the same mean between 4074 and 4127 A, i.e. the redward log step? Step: -0.018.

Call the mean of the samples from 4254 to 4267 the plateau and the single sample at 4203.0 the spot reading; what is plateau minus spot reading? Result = 4.3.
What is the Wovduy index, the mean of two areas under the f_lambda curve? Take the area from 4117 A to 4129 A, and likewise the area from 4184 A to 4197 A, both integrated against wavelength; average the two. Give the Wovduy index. 310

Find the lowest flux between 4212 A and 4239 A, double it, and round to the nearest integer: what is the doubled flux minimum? 19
